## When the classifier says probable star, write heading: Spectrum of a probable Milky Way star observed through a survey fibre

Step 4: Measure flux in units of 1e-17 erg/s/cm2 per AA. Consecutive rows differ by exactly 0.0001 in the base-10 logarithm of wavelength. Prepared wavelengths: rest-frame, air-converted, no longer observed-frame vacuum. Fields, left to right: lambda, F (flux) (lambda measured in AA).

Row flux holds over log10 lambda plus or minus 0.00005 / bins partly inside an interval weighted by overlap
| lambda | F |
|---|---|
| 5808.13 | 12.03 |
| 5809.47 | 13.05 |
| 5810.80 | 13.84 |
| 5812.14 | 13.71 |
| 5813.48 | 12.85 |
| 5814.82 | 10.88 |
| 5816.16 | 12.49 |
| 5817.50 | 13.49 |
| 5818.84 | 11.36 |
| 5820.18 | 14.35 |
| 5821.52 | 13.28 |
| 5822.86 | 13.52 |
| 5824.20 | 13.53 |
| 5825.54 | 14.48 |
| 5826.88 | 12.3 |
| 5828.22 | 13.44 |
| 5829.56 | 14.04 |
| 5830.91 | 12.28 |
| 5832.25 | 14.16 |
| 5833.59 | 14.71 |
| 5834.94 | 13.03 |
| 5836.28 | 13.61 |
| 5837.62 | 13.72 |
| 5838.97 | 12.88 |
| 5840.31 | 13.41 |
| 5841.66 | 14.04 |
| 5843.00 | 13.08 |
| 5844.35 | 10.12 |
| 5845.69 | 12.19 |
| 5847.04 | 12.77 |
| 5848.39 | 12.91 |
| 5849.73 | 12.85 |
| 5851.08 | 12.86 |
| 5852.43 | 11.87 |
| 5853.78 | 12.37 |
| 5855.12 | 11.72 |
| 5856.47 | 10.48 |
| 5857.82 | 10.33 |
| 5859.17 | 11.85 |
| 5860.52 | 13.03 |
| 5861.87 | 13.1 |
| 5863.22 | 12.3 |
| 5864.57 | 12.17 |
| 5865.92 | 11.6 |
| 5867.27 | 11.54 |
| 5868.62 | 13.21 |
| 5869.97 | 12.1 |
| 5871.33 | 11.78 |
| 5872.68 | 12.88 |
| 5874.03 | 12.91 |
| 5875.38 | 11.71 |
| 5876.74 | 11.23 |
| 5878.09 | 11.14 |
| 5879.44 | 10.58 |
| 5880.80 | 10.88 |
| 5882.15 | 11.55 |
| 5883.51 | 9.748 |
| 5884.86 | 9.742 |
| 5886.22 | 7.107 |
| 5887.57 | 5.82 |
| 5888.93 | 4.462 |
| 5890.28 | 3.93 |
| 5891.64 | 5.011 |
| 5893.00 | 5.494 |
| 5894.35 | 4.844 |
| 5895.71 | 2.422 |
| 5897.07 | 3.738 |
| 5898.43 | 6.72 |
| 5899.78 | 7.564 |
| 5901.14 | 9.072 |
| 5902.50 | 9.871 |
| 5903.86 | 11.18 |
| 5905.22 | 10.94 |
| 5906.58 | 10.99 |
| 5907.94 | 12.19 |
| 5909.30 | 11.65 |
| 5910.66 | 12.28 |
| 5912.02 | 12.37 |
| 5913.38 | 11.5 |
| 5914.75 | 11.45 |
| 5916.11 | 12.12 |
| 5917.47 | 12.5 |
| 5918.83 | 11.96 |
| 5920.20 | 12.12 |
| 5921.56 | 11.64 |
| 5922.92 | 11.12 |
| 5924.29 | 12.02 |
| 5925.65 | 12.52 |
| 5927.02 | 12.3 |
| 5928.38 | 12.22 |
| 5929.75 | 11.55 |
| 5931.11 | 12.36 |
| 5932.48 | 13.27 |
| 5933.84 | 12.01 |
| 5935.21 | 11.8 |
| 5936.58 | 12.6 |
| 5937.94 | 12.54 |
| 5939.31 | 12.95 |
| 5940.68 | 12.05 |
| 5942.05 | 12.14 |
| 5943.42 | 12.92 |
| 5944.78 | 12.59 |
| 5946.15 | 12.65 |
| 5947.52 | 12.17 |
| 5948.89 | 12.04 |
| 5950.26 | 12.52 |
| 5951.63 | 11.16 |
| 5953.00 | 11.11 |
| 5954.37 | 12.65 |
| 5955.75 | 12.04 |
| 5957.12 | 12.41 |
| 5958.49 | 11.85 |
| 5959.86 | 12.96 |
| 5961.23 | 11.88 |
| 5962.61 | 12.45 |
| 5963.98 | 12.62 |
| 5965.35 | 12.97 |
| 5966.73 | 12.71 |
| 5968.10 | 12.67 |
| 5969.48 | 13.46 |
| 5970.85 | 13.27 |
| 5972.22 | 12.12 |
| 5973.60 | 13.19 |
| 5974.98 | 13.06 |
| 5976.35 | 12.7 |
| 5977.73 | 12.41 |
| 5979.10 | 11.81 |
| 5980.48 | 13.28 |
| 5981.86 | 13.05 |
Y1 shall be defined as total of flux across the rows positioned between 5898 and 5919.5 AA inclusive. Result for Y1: 174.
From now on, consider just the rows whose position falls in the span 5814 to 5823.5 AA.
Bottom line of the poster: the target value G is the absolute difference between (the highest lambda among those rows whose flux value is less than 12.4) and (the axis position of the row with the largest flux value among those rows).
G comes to 1.3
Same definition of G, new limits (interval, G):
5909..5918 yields 1.4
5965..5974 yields 2.7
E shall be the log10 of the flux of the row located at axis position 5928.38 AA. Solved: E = 1.087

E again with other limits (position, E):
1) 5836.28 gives 1.134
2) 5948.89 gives 1.081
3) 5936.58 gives 1.100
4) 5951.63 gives 1.048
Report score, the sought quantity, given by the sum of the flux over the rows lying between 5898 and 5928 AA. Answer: 246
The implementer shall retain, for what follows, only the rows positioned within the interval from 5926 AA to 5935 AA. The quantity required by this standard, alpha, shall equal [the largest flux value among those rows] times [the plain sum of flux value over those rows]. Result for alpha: 978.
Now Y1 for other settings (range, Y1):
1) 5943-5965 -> 196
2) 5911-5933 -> 193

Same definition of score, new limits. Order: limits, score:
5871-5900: 181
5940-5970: 272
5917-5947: 270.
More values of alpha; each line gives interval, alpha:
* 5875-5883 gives 786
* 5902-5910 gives 815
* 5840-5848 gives 1062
